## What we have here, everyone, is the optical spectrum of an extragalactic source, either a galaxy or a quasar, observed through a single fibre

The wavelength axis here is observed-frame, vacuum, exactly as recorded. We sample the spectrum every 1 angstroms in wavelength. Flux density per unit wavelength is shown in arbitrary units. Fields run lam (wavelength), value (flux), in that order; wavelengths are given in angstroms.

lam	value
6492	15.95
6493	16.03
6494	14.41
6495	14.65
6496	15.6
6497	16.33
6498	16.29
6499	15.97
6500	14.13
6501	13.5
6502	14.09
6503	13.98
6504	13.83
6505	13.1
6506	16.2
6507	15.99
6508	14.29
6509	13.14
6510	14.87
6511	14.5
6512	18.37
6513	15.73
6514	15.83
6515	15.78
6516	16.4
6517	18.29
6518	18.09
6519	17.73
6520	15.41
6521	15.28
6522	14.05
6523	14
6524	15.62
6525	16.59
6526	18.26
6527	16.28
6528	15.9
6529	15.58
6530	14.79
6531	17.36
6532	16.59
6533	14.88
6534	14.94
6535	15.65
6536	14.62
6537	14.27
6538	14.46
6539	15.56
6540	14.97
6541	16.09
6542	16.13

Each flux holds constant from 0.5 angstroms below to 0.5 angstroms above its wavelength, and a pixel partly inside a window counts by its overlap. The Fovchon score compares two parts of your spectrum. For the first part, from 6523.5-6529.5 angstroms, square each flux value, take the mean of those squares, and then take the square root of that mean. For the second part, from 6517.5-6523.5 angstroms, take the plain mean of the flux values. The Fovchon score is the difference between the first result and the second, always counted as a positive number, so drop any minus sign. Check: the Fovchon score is 0.64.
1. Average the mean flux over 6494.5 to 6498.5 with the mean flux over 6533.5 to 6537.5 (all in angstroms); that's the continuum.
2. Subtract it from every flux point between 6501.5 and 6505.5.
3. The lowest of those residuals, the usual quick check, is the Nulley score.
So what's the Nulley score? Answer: -2.2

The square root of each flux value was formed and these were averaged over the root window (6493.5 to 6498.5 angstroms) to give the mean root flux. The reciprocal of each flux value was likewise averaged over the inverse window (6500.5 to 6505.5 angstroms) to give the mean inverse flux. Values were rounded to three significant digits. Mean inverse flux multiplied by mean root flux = 0.287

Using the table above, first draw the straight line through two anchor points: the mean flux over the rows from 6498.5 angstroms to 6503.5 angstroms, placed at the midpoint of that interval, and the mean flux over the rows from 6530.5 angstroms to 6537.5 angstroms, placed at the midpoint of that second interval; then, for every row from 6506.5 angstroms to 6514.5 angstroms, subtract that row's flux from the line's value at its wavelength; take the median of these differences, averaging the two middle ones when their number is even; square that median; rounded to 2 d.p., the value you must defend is 0.36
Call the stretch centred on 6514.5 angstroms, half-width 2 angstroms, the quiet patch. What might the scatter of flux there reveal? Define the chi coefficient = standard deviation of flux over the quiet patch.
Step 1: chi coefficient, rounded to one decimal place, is 0.3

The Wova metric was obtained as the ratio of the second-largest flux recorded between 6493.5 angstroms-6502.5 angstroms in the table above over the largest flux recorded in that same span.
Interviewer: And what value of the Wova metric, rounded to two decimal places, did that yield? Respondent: 1.00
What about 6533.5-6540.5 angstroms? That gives 0.99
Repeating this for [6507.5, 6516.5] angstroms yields 0.89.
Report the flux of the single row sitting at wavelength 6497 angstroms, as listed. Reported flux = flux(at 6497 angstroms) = 16.33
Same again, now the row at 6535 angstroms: 15.65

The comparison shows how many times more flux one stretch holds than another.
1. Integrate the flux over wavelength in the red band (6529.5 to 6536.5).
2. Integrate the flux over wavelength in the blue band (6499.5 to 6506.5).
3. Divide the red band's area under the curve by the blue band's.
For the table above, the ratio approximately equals 1.1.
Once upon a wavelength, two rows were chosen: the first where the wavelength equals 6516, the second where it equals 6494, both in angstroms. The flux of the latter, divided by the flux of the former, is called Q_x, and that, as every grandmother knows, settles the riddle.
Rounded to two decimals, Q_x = 0.88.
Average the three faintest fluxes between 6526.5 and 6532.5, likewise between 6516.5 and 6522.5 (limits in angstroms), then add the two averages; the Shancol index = 30.3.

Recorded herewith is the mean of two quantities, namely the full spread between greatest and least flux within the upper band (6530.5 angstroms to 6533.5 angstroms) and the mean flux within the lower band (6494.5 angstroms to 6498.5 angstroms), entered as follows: 9.1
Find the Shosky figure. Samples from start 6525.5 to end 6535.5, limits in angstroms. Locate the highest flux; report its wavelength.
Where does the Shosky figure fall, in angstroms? 6526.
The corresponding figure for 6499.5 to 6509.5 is 6506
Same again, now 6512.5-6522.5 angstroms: 6517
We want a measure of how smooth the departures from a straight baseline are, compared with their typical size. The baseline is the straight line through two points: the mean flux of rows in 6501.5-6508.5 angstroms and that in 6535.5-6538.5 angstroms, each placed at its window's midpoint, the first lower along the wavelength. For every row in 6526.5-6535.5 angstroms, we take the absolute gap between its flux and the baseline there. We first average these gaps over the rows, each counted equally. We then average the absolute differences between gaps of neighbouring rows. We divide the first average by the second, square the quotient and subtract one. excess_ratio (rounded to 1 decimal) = 1.1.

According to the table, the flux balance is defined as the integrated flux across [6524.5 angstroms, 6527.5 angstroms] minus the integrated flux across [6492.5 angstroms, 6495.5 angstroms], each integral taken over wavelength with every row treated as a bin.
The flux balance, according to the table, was 6.0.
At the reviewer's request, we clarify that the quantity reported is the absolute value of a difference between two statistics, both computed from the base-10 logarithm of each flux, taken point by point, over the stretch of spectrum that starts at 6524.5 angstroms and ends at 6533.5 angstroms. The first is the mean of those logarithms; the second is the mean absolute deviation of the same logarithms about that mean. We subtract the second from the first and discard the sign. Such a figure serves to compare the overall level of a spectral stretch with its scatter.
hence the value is 1.19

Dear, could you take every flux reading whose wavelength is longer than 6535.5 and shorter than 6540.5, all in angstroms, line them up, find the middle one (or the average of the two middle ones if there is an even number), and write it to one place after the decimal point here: 14.6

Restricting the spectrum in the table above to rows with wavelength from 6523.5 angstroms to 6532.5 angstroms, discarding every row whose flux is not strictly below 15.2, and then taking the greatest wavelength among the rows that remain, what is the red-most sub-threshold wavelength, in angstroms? 6530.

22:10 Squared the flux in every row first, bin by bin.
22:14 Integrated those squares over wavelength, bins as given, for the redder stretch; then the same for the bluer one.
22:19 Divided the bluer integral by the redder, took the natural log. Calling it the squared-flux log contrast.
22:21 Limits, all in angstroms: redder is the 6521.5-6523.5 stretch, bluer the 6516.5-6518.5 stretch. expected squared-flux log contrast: 0.52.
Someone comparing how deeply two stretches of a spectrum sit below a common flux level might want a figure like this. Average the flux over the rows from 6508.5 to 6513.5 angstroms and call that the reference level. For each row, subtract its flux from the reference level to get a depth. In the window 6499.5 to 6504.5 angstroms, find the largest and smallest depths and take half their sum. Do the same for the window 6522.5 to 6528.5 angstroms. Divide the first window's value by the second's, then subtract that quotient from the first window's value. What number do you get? 3.4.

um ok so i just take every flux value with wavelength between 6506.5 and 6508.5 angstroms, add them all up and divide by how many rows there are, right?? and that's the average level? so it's 15.1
